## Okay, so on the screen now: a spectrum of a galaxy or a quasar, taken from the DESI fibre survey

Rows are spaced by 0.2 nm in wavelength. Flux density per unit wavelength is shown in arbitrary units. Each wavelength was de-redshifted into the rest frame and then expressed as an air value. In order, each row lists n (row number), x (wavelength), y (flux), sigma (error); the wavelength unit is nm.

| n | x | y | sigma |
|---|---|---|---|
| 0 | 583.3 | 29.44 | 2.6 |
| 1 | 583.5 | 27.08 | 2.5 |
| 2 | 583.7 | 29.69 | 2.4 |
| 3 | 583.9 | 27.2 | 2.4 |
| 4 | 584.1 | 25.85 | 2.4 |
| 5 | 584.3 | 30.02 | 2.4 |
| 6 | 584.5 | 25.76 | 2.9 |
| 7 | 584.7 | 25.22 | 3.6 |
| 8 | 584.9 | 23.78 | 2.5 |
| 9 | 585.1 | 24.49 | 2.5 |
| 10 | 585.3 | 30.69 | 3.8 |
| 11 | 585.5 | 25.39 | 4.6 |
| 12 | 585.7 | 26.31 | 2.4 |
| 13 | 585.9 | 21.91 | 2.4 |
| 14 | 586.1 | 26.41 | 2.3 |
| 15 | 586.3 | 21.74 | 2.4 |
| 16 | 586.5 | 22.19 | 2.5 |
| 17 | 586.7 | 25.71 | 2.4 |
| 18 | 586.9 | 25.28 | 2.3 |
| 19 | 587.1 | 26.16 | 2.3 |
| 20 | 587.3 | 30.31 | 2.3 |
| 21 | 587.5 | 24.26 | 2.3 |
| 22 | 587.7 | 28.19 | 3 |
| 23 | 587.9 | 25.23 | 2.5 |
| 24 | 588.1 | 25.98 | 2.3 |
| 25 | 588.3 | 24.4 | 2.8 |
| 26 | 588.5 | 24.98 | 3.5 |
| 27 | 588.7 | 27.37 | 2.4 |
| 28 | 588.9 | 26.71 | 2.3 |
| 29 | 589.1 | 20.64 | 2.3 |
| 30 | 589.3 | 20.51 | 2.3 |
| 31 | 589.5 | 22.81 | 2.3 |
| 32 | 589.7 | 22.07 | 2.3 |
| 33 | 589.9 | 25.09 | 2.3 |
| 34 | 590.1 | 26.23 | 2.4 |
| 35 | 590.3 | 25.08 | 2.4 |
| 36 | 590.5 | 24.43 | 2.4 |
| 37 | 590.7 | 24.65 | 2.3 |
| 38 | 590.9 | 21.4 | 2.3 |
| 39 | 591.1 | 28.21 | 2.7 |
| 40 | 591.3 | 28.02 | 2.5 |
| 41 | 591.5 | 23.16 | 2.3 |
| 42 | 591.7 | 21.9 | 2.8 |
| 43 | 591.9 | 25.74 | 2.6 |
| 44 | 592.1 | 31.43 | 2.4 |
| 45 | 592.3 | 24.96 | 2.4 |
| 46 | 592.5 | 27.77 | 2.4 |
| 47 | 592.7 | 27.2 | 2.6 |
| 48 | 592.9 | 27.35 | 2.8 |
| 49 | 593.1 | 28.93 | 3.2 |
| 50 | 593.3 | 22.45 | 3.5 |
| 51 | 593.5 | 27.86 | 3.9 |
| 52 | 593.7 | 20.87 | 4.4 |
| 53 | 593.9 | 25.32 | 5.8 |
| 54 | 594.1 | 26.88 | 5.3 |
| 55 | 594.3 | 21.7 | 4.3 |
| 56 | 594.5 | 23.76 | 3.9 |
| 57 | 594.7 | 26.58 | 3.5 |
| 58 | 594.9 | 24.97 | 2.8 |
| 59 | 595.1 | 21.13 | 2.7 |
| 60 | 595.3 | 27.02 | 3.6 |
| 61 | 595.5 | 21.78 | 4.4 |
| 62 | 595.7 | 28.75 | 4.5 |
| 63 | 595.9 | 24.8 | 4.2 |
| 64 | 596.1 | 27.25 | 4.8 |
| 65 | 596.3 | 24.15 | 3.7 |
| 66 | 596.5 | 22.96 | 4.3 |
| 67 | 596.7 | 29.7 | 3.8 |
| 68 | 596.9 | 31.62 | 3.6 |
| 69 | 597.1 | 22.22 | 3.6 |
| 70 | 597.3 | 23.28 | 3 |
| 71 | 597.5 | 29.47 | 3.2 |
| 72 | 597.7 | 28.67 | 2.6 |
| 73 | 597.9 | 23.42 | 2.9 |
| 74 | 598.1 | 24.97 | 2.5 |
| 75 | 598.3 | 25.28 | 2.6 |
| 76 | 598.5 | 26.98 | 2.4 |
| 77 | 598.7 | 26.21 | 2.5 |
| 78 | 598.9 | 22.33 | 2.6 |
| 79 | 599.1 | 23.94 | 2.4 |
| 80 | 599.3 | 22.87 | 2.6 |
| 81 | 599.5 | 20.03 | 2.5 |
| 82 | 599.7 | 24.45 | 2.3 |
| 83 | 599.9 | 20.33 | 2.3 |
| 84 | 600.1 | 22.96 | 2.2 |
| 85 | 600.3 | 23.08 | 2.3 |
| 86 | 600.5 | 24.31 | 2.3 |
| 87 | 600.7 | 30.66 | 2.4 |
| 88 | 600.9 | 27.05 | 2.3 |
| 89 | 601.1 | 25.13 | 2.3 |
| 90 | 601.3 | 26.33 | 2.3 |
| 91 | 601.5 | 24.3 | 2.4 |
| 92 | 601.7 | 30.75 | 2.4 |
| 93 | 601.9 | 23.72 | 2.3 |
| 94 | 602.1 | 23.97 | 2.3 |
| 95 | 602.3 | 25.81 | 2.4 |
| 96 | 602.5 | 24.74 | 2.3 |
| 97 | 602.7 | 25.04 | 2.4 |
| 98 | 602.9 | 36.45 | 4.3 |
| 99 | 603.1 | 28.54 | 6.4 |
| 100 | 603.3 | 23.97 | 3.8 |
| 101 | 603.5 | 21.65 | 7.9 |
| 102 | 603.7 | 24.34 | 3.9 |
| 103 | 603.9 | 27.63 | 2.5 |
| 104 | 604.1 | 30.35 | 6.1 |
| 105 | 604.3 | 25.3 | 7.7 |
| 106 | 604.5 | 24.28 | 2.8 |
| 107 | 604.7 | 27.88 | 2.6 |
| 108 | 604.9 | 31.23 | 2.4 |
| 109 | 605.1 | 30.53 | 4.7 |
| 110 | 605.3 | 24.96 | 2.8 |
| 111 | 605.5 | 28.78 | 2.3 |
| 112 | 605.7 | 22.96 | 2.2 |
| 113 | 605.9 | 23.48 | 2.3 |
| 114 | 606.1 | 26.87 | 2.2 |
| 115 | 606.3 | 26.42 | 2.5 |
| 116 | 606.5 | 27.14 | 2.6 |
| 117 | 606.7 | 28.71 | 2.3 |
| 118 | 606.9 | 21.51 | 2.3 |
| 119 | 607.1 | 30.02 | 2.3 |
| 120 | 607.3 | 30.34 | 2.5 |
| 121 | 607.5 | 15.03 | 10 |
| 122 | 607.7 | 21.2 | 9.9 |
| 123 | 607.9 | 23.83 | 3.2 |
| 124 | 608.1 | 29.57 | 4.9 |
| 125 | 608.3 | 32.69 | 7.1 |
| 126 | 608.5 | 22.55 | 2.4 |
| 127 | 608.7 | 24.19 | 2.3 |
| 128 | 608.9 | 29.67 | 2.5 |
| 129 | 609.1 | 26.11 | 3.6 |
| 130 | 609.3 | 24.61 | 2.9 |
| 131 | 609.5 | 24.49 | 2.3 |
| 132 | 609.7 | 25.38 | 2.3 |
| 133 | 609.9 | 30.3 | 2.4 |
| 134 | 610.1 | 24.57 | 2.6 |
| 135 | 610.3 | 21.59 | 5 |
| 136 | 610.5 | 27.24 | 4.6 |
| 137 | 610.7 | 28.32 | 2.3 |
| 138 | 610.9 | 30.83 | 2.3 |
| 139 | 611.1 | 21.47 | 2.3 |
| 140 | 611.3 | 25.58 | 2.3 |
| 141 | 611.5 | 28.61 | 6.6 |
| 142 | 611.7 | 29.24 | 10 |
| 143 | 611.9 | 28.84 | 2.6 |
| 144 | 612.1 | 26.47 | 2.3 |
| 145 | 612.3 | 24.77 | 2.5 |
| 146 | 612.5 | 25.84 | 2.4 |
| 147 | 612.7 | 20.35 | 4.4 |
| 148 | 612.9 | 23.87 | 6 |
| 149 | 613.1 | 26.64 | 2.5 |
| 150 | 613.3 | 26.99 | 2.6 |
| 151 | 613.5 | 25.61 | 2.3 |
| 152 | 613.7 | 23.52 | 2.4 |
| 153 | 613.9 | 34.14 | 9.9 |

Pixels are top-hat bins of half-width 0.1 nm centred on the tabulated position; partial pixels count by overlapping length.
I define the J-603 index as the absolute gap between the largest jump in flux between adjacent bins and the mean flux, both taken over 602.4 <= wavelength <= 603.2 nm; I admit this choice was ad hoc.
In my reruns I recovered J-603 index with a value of 17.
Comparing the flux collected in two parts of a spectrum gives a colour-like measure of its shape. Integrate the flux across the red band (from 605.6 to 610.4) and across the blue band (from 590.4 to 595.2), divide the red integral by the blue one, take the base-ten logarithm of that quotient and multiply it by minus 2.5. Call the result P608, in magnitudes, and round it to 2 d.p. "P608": -0.01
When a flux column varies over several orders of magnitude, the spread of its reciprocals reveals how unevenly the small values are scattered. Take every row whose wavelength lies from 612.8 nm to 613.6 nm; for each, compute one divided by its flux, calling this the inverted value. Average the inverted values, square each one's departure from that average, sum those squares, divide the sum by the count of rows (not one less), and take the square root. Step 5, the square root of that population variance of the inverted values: 0.0019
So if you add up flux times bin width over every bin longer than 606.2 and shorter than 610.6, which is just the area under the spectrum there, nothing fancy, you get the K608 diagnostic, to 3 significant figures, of 113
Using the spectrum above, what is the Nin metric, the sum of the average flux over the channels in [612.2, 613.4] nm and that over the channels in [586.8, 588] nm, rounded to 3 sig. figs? 51.3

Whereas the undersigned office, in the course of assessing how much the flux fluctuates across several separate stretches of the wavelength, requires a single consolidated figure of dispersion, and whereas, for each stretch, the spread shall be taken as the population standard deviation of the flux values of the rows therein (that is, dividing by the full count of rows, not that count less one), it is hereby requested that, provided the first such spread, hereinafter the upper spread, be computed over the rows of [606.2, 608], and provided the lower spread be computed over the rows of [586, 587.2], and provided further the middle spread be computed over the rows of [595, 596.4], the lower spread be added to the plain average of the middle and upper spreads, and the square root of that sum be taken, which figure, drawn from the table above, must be 2.4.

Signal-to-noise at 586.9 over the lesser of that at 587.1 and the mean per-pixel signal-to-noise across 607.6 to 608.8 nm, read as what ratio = 1.6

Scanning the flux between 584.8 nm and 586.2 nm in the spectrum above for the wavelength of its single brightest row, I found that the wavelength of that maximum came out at 585.3 nm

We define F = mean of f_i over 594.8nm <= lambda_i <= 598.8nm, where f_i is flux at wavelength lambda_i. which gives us 25.7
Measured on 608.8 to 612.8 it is 26.2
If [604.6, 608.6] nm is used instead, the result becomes 26.3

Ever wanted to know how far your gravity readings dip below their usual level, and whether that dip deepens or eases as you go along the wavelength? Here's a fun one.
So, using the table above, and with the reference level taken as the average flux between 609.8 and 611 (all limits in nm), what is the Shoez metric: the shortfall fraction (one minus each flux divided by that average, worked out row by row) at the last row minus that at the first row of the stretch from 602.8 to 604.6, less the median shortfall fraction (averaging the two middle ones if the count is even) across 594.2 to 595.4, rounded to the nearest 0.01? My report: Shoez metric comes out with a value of 0.35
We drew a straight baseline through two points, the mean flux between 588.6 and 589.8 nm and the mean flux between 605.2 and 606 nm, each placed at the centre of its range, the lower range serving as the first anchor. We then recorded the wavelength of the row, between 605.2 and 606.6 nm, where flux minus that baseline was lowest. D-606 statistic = 605.7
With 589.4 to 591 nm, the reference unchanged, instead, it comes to 590.9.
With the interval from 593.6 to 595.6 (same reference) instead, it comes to 593.7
